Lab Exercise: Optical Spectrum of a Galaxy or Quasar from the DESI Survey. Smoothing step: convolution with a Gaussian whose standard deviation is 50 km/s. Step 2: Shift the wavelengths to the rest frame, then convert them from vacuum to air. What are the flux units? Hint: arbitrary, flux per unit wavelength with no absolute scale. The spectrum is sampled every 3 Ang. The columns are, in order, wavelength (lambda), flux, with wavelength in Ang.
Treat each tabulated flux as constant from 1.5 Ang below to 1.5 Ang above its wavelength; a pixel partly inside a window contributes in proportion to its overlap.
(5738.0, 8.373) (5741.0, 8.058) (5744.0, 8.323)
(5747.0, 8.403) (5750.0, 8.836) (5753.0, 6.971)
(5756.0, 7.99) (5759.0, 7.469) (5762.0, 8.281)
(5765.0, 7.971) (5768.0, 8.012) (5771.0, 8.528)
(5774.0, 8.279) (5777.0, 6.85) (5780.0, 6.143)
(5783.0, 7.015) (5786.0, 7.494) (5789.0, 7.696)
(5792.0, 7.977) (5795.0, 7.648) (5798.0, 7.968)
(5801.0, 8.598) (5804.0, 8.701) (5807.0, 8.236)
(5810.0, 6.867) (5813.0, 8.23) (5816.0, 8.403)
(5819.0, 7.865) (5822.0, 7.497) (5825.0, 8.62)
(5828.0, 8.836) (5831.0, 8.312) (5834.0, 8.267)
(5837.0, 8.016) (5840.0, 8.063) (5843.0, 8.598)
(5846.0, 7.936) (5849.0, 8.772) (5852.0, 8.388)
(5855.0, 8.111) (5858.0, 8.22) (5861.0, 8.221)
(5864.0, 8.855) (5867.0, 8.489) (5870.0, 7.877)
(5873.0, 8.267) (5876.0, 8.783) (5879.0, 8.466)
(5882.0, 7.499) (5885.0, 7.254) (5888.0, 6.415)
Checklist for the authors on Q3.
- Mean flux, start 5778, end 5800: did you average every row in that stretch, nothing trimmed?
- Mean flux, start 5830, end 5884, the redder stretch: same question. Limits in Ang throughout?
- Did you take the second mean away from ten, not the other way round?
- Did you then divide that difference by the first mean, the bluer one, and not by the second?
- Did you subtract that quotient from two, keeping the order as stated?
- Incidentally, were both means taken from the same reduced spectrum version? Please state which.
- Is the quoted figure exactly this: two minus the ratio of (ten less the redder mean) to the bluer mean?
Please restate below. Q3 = 1.77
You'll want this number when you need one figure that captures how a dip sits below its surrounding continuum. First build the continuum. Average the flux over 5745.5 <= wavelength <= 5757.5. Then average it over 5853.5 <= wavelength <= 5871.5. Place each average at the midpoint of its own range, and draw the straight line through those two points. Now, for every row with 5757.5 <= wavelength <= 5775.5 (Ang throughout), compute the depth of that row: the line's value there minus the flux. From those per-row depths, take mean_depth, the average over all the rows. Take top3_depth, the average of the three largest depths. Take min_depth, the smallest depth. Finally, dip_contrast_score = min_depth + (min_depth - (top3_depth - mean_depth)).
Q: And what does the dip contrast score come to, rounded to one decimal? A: -1.1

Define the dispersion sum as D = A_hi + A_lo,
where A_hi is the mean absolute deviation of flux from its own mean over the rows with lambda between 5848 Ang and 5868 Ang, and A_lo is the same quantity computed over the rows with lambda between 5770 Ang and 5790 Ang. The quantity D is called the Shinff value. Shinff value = 0.88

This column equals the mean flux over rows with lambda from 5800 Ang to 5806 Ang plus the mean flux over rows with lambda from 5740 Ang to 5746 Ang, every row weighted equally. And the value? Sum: 16.8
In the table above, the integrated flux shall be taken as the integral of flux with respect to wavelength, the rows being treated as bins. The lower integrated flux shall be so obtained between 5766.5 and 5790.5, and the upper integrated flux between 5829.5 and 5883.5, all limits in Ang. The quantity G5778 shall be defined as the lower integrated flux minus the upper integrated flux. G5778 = -267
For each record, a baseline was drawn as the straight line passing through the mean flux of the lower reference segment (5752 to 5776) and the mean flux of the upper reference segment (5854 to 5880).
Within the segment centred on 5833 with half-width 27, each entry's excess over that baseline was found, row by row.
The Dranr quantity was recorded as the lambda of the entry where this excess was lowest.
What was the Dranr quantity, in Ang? 5810.0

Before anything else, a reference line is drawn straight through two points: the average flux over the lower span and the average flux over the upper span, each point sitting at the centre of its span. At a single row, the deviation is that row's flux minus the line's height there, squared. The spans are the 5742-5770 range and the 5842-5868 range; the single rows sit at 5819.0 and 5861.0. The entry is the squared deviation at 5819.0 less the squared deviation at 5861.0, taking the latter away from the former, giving 0.12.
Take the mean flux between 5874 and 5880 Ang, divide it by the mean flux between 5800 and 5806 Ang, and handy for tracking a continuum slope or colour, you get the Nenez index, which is 1.00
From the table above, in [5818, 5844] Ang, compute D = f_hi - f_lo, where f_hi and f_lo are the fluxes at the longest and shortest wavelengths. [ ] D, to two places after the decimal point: 0.73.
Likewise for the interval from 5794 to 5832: 0.66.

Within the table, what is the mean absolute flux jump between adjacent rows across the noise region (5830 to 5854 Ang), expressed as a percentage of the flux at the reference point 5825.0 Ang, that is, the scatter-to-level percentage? 4.6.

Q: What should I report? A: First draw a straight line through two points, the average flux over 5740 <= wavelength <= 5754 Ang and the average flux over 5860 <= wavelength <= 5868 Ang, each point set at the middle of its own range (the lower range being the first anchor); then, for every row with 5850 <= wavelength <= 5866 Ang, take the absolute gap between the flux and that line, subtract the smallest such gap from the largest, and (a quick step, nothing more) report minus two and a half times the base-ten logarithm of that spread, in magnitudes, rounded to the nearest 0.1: 1.4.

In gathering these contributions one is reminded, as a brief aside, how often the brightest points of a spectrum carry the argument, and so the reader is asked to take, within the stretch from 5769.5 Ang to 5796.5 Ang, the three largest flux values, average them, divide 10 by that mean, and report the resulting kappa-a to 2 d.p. 1.21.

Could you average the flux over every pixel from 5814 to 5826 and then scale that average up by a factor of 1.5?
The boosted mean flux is 12.1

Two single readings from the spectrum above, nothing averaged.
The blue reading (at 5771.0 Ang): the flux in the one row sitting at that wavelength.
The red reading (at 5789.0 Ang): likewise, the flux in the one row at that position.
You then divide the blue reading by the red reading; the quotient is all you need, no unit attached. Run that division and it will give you 1.11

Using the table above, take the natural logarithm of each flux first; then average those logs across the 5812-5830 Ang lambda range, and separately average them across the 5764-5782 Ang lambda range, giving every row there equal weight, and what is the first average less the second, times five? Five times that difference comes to 0.4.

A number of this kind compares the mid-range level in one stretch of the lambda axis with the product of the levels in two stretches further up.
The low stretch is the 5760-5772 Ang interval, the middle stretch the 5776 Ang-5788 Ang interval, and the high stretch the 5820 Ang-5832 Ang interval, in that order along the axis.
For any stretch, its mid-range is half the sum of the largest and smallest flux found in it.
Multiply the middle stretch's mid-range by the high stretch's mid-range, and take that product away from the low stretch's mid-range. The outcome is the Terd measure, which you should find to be -47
